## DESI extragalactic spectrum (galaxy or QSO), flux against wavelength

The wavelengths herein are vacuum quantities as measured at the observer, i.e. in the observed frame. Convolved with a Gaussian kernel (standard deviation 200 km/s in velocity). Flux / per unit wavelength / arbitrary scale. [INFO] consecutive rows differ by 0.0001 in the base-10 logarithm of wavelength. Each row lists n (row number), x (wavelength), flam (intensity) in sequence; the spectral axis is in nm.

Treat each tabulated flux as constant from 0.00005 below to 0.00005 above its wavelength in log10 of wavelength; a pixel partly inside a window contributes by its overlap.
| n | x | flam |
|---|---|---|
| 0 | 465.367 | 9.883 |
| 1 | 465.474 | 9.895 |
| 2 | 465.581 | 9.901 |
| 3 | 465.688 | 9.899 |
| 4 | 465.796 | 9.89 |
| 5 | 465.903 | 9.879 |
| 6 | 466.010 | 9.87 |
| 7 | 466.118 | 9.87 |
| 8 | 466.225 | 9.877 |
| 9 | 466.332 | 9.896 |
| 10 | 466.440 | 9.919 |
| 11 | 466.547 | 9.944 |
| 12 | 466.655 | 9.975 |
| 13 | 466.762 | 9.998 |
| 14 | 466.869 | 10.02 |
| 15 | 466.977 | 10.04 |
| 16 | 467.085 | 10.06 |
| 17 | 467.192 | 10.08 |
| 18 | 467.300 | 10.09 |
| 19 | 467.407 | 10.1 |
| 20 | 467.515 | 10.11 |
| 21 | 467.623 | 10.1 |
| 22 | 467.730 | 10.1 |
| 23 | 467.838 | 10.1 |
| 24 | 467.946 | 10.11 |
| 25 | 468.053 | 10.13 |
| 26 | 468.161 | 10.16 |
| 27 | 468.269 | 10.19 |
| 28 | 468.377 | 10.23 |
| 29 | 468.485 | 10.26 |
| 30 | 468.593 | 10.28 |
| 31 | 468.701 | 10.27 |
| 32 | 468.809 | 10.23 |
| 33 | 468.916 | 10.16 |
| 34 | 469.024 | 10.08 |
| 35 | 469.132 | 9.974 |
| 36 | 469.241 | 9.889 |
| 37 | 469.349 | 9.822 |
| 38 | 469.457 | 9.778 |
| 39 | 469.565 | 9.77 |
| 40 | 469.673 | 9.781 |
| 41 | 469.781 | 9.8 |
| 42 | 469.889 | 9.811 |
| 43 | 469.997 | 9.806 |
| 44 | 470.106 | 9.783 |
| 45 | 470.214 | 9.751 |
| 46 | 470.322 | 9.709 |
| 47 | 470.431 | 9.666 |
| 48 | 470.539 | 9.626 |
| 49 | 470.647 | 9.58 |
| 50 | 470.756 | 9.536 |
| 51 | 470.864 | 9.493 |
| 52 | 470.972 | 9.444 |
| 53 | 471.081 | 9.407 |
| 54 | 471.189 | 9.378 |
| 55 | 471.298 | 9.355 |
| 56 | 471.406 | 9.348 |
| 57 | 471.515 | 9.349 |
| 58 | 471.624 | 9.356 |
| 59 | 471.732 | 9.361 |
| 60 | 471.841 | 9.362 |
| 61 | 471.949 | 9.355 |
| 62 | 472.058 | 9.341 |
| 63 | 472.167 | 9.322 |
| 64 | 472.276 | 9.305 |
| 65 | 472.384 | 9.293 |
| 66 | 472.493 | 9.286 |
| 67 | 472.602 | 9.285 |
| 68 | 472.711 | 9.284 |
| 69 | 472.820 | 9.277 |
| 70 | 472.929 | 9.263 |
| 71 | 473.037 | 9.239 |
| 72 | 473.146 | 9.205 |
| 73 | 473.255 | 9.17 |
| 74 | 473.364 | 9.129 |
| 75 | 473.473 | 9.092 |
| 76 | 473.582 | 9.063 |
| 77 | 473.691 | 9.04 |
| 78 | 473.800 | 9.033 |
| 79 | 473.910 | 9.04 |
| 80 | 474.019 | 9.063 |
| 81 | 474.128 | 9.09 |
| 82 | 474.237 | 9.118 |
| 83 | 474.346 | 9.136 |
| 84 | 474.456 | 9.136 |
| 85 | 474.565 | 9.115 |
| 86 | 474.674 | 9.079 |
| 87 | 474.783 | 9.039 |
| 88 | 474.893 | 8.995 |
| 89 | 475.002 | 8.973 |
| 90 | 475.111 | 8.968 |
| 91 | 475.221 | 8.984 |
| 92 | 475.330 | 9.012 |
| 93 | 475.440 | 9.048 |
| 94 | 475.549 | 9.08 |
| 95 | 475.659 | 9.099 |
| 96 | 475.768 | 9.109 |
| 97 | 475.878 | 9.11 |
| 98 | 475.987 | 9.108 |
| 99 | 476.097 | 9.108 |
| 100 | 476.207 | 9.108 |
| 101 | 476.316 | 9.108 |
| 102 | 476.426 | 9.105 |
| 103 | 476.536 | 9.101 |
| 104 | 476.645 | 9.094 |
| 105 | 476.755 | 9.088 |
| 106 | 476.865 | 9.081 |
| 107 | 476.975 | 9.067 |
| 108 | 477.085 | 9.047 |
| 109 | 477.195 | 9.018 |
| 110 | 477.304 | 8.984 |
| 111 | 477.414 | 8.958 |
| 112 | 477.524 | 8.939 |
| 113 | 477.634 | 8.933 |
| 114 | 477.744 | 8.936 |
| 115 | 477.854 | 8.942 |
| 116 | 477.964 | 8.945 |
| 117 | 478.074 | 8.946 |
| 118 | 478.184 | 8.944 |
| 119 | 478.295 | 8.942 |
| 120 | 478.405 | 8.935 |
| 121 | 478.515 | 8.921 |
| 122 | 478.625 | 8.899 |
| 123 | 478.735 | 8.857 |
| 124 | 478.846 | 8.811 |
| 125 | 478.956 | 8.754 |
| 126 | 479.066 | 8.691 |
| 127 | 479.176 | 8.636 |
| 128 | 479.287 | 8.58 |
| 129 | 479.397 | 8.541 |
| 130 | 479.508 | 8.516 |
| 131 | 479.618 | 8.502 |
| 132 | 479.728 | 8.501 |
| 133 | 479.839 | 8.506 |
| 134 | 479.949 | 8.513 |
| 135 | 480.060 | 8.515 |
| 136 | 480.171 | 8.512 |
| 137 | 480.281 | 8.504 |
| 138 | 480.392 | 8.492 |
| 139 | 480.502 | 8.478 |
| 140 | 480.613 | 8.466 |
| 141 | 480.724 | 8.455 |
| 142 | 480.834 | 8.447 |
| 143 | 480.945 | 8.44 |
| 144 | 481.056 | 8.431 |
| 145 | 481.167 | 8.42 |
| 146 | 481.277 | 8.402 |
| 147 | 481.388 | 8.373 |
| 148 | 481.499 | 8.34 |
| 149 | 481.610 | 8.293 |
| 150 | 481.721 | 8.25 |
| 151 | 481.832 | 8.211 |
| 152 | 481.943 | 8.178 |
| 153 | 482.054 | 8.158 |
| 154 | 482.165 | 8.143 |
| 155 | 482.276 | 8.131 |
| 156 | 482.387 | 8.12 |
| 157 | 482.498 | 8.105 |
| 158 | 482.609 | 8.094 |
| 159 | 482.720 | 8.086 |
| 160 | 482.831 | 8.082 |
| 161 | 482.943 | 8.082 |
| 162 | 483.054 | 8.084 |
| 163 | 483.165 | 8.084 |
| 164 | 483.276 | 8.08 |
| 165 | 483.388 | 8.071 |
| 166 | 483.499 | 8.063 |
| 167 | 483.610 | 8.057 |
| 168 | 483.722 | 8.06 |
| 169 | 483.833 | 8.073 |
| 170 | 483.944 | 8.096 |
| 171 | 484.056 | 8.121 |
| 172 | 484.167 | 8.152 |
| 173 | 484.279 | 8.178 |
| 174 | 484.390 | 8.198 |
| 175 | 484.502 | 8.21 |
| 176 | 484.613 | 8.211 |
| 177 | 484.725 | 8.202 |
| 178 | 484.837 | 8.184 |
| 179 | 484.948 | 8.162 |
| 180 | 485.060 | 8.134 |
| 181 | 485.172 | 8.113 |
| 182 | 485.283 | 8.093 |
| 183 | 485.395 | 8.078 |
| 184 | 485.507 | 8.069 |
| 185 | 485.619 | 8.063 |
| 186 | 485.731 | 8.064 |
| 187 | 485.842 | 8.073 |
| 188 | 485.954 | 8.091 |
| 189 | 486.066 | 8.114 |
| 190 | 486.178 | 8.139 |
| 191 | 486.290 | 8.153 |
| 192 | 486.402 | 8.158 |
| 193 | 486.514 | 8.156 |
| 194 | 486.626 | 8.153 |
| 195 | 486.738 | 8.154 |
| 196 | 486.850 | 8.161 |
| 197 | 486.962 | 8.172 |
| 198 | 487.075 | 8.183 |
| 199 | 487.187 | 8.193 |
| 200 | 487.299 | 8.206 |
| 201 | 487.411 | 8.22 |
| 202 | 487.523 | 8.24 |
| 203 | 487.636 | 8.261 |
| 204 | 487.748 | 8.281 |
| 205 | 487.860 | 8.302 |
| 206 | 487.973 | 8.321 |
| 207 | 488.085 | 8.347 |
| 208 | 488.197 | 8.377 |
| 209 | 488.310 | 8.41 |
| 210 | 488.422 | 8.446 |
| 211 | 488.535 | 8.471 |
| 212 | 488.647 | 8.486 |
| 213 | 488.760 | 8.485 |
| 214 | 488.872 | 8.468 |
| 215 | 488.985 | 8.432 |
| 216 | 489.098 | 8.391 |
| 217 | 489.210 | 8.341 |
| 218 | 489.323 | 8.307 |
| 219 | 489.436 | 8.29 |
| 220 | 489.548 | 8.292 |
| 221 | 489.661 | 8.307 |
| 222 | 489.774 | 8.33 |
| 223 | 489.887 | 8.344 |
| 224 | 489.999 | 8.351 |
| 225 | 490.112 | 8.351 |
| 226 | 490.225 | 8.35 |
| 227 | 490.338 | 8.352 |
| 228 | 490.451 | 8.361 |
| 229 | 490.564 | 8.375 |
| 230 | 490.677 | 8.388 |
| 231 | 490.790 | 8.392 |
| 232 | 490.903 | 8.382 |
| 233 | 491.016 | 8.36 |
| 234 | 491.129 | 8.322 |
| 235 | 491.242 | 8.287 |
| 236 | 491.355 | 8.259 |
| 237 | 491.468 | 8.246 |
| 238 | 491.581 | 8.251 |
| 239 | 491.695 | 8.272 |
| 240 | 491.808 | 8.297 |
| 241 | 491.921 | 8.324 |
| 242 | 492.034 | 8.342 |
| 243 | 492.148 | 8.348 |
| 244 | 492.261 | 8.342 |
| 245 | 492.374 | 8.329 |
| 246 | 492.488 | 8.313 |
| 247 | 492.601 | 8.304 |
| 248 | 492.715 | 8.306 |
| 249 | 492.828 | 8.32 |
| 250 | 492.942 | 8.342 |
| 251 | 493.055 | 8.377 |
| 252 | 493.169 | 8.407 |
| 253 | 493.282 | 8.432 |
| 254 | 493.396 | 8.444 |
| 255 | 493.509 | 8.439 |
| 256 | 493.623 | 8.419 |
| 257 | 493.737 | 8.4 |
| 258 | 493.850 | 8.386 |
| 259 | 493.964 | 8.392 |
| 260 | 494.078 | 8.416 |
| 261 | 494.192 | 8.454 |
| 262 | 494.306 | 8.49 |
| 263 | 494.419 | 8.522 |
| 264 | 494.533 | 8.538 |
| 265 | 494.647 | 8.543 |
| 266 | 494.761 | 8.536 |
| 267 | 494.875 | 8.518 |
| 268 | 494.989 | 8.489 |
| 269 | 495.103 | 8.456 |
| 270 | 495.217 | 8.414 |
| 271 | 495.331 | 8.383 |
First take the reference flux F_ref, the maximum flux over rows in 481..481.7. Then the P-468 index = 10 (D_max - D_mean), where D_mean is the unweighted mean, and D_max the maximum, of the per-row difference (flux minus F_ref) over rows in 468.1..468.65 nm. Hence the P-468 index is 0.6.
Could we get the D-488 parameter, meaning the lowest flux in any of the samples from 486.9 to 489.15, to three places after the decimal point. 8.172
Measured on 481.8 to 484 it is 8.057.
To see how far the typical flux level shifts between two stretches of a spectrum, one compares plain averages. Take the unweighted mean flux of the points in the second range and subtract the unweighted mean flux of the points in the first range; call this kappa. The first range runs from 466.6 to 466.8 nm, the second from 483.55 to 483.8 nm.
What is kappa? -1.9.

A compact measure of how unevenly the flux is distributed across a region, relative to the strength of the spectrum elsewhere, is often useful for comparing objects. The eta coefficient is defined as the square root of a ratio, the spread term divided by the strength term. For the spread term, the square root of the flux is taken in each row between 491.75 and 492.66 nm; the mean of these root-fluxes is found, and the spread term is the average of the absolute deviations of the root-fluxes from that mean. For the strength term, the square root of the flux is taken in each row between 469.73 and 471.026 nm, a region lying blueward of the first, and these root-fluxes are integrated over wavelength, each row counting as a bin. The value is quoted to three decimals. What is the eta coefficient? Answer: 0.026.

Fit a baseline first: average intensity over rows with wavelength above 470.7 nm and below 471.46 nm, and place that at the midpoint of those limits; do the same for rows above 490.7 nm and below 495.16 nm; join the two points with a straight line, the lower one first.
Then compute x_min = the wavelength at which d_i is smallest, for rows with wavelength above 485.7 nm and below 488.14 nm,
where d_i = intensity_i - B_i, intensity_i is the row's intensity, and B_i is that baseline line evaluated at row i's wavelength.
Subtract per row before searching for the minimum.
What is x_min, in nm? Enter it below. 485.731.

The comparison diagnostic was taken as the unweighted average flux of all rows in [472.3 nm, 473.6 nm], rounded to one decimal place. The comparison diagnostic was 9.2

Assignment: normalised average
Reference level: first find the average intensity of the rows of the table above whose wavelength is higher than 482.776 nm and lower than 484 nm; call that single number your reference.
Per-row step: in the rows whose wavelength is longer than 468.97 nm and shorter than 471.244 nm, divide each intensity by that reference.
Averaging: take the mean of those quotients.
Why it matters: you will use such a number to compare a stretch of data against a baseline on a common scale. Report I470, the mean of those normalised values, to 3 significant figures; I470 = 1.20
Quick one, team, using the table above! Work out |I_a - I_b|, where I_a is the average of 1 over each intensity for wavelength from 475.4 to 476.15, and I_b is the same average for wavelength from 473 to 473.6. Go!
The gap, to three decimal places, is 0.001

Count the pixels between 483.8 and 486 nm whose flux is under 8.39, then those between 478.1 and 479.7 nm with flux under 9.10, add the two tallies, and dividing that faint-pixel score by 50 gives 0.68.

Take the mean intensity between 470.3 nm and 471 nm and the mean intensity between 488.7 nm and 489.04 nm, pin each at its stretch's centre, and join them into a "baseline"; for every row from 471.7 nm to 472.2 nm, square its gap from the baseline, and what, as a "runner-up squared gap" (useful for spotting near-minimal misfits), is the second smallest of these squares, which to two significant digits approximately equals 0.021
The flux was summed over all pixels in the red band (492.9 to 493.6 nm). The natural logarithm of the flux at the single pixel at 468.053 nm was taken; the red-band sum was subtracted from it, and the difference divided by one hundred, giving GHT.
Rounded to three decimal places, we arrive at -0.481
